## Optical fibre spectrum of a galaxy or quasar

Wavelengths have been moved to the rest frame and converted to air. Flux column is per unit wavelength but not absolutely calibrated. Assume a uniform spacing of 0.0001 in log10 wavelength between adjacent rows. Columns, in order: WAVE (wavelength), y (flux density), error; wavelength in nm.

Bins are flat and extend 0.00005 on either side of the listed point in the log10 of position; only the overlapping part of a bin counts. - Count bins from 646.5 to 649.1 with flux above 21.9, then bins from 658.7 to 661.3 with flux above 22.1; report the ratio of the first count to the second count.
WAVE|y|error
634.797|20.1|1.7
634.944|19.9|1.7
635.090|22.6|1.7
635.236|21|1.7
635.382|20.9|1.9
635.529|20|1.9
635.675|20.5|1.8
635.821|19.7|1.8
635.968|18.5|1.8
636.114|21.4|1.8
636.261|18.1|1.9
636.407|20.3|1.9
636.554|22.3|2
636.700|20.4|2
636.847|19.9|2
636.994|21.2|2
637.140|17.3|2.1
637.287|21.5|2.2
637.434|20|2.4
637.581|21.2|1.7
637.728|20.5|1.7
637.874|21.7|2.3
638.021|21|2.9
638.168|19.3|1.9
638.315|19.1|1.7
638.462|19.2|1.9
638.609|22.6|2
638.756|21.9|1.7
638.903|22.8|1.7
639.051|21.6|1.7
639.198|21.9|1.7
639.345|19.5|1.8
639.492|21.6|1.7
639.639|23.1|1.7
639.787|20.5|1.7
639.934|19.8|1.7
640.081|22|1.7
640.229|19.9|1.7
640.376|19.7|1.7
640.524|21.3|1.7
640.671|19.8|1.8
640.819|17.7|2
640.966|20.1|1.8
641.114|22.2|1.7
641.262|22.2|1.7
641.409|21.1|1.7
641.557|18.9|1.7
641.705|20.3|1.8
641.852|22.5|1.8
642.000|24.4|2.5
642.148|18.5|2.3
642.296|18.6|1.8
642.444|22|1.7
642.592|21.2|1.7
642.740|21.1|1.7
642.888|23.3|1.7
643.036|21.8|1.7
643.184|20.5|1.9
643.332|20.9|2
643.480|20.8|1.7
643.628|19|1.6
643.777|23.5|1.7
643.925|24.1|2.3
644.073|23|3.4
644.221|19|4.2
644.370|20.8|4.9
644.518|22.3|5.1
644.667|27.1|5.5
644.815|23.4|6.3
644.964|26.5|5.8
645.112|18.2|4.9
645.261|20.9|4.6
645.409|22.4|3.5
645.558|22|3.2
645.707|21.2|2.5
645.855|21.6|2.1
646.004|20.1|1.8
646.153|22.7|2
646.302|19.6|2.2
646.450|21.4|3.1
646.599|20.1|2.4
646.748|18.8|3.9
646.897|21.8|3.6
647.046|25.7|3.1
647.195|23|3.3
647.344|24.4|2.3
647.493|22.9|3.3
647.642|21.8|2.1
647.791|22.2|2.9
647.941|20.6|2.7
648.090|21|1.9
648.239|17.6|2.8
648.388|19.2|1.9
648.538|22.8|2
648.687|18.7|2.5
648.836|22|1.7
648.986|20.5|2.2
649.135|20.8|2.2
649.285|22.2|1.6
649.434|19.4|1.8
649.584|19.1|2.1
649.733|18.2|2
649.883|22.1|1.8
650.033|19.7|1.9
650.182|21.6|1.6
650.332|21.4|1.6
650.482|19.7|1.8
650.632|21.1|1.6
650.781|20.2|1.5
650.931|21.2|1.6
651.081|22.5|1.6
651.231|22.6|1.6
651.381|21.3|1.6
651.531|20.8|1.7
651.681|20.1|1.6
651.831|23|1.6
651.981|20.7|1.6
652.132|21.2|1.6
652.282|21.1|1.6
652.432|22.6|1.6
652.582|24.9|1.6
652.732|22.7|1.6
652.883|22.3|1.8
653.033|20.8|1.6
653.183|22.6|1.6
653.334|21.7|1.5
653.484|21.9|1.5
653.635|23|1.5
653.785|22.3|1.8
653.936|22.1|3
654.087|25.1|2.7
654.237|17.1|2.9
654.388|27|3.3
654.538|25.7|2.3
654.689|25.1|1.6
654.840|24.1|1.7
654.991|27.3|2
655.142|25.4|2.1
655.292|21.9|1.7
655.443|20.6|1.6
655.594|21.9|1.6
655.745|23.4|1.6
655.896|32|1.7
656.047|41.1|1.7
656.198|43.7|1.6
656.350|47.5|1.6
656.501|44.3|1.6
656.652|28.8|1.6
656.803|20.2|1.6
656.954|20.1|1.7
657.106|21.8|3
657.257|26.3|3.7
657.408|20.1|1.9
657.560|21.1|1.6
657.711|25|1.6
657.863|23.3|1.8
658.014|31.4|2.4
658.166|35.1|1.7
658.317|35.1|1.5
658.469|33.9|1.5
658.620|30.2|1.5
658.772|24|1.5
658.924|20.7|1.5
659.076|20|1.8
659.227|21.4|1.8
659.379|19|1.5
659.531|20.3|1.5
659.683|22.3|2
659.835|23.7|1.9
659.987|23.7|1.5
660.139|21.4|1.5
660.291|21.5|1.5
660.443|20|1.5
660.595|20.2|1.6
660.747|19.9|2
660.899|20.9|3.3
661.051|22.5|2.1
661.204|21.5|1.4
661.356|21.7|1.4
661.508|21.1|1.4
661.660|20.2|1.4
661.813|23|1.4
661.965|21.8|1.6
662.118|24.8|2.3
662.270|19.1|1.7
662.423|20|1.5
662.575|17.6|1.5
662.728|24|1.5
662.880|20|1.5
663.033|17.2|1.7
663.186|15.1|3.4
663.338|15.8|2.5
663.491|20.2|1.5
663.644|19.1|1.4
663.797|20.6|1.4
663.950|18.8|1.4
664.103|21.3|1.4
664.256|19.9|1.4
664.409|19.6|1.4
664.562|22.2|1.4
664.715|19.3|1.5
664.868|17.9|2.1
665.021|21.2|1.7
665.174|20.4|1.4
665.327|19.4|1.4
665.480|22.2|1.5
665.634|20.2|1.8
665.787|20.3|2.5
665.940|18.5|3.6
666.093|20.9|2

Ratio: 1.4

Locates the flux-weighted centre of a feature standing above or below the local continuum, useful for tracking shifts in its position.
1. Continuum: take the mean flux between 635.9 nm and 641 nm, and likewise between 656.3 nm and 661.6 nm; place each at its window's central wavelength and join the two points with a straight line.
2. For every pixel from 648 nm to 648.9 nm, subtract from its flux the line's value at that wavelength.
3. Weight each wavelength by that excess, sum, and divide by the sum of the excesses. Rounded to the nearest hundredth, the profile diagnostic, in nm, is 648.41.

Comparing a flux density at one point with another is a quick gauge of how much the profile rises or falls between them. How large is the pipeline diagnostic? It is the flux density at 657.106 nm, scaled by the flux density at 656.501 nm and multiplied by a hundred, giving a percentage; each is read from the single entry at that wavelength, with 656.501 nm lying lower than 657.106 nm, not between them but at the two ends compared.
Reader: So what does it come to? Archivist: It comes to 49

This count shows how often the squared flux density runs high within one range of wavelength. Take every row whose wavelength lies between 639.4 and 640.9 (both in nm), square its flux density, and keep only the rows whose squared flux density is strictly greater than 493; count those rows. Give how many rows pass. 1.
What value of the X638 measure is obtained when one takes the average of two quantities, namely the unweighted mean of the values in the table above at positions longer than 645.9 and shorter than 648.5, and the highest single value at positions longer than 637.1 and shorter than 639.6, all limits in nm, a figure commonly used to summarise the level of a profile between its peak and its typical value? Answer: 22.1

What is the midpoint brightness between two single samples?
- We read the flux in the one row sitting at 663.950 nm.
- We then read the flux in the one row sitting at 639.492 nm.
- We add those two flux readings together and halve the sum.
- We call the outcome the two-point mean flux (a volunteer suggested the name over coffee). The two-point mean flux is 20.2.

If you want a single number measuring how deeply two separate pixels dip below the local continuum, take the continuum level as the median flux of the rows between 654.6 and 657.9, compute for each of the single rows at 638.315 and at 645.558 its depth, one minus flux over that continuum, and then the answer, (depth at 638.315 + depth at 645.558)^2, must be 0.106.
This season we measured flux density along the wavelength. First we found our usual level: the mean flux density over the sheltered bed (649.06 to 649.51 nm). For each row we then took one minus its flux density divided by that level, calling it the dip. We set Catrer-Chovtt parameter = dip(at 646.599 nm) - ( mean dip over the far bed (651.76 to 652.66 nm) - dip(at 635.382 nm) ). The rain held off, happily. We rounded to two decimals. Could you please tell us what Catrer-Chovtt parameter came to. 0.10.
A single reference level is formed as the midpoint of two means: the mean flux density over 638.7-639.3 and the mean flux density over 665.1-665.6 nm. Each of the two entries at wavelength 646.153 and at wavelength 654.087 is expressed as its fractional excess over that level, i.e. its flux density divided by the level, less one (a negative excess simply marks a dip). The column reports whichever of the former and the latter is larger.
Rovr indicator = 0.18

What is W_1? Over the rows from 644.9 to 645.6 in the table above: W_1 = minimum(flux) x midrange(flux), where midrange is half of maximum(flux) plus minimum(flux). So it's 407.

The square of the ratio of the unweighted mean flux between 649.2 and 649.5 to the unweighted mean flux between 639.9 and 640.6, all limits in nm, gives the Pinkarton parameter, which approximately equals 1.03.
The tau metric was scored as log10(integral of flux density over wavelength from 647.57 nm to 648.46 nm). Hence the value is 1.26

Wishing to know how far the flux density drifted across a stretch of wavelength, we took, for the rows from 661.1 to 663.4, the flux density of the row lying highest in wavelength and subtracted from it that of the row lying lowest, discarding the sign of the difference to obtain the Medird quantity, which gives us 5.7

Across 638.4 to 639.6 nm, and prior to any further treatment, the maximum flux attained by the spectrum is 22.8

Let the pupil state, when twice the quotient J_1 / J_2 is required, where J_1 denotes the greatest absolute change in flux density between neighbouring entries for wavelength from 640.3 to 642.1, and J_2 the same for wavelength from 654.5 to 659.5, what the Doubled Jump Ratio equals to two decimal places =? 0.31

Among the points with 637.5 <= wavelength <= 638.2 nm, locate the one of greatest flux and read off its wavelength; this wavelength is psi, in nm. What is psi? 637.874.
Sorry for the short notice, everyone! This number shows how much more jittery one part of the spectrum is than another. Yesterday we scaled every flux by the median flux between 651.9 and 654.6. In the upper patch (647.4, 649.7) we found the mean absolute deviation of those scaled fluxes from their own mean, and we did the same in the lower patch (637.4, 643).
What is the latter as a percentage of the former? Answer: 95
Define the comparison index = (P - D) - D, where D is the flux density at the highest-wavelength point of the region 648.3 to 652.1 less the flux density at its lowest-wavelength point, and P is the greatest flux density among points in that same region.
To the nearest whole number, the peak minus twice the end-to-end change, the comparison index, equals 20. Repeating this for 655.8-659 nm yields 70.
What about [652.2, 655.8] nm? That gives 23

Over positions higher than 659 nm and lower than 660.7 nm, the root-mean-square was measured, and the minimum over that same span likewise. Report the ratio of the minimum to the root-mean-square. 0.89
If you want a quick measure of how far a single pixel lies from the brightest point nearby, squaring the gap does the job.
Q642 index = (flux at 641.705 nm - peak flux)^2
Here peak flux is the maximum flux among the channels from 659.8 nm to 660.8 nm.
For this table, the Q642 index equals 12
